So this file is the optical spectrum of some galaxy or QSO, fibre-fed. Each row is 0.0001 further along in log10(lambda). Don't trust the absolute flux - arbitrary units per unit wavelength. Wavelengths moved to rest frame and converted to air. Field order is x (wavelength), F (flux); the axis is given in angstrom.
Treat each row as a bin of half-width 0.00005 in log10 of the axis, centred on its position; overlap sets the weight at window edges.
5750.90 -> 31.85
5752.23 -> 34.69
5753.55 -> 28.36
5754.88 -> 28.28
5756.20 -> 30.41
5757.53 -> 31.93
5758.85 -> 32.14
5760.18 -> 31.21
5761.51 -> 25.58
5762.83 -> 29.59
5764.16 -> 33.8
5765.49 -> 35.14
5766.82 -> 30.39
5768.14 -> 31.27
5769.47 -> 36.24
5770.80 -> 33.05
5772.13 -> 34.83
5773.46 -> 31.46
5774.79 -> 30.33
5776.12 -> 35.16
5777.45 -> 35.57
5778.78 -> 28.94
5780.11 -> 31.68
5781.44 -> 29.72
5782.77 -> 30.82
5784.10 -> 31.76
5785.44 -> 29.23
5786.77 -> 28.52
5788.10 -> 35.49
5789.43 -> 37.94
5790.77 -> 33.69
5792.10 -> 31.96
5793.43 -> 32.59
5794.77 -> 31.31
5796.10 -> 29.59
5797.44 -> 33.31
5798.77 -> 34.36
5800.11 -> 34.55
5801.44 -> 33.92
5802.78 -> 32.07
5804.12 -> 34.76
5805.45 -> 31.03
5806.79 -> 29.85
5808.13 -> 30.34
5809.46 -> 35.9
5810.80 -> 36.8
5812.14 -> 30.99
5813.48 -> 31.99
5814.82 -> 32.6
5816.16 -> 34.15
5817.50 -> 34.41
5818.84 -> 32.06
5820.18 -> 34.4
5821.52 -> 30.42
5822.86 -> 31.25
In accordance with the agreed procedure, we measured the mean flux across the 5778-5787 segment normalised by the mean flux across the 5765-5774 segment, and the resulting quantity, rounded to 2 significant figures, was 0.91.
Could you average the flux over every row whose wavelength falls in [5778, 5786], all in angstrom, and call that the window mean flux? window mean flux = 30.4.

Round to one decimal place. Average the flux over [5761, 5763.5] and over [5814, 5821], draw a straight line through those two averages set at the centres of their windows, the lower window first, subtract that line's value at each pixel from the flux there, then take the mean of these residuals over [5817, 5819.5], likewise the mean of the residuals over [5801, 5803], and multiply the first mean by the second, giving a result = -0.4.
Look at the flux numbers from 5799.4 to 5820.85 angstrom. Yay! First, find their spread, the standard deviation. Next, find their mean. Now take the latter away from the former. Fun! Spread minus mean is -31.1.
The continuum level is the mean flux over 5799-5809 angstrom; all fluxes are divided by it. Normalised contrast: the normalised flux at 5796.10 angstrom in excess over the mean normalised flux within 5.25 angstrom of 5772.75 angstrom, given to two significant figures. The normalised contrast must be -0.12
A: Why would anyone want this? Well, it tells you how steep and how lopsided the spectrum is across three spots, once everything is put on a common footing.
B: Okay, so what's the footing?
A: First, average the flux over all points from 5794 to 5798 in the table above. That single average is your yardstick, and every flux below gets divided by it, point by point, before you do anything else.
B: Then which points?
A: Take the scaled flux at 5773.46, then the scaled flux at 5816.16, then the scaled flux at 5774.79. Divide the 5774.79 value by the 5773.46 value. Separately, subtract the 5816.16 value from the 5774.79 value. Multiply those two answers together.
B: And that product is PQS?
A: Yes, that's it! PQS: -0.12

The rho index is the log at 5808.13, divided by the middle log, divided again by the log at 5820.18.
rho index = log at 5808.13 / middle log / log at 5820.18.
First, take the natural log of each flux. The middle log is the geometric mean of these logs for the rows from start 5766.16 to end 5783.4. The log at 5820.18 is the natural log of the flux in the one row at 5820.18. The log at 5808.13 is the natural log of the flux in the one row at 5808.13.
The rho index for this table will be 0.278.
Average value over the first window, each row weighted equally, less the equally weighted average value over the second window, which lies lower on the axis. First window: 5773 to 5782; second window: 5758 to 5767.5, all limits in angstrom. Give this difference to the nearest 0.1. 0.7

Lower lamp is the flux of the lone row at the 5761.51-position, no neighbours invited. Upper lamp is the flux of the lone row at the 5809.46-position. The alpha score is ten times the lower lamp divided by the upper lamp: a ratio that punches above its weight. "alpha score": 7.13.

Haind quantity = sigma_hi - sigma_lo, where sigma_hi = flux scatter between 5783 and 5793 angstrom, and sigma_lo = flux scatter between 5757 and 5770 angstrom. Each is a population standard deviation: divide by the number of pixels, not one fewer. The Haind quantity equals 0.2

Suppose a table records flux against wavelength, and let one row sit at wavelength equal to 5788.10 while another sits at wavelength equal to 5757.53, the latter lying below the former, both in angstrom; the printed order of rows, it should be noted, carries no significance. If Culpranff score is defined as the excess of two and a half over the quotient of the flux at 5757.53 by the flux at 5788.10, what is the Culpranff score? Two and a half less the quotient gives 1.60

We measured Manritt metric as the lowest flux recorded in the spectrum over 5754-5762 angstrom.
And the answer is 25.58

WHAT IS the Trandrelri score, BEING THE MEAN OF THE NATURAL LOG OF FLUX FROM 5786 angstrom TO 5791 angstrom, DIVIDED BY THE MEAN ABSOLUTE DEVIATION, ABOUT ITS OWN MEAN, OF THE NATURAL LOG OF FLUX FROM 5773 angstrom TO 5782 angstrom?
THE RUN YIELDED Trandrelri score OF 57.1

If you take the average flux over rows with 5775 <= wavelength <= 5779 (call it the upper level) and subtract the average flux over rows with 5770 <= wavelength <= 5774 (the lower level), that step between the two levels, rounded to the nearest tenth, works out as 0.1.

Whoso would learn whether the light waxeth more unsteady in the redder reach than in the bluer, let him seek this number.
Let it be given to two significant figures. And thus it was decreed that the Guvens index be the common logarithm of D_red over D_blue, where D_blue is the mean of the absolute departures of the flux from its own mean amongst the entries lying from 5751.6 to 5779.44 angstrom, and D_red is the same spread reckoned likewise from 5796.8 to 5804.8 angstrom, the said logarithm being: -0.48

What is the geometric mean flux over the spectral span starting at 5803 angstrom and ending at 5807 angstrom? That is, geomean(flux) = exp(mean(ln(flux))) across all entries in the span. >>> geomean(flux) 31.8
